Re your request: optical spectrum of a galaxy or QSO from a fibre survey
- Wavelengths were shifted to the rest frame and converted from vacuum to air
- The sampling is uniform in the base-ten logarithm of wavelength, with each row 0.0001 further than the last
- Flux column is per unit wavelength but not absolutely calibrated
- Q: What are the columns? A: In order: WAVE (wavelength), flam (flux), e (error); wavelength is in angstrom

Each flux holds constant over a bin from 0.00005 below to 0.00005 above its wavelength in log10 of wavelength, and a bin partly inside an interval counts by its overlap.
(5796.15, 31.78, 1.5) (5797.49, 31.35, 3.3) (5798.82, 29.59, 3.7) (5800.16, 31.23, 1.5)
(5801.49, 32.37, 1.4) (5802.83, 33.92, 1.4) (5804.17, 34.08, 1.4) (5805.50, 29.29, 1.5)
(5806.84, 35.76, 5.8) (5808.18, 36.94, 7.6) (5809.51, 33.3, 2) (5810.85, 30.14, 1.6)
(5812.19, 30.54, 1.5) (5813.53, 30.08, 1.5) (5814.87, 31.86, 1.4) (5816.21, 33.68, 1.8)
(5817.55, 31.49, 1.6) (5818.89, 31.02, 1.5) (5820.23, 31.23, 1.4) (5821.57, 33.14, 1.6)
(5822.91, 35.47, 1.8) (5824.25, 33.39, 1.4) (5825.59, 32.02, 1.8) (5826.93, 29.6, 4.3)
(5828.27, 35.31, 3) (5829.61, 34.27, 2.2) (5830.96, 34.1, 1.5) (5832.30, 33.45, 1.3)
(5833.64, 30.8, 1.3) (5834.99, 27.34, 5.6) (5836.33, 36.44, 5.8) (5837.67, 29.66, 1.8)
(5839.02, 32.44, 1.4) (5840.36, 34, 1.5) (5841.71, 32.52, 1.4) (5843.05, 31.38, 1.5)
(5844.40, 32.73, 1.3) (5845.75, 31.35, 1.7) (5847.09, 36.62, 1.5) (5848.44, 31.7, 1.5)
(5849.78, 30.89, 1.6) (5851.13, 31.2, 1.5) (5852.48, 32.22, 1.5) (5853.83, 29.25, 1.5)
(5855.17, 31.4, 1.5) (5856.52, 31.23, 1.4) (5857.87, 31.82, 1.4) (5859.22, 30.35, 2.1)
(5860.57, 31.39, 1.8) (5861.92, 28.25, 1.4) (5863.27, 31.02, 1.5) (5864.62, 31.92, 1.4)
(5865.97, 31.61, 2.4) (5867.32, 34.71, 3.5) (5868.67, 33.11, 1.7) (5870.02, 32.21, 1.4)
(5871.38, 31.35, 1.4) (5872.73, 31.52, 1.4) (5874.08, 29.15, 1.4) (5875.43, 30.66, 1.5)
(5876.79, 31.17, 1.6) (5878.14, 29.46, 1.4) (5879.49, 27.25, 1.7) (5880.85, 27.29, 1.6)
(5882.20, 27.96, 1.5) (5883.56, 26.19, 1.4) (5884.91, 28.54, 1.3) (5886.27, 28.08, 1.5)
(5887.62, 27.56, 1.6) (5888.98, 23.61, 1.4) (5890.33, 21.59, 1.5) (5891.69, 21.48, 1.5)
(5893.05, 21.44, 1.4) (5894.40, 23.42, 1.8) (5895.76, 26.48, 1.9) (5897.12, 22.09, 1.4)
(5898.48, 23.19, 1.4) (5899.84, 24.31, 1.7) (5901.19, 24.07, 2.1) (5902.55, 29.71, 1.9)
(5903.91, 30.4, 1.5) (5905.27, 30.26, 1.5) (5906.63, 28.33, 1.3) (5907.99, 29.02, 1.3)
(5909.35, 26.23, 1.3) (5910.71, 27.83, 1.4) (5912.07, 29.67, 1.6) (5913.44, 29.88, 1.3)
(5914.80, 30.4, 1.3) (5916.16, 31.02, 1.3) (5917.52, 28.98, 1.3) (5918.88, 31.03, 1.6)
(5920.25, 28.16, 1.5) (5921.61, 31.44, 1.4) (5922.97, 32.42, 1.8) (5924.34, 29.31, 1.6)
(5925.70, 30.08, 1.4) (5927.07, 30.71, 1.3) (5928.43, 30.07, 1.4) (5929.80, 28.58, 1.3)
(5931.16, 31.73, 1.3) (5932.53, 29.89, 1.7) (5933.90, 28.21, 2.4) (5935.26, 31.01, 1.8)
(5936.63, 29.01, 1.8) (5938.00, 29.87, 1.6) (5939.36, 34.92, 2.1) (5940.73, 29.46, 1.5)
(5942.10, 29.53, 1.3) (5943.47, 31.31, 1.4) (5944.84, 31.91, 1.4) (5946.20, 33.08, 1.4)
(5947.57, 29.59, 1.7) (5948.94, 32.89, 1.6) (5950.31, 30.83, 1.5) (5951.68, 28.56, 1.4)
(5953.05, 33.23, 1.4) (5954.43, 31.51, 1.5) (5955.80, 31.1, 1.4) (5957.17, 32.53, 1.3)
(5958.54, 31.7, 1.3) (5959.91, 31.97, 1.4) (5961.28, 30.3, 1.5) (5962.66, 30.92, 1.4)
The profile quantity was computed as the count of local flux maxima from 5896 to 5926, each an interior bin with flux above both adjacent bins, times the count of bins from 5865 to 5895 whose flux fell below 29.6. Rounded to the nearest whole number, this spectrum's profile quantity 84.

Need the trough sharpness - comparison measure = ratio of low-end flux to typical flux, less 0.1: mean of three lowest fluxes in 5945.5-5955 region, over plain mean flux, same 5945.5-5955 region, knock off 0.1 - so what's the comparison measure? 0.845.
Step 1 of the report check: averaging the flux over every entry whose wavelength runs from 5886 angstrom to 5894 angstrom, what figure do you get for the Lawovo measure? 24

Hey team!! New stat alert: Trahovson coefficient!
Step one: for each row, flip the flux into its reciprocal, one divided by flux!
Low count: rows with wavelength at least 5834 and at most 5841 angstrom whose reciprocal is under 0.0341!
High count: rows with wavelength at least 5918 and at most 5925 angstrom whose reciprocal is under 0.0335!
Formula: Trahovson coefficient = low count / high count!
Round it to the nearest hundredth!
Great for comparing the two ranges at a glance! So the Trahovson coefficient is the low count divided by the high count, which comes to 1.33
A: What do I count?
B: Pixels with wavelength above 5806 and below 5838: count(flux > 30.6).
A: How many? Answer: 18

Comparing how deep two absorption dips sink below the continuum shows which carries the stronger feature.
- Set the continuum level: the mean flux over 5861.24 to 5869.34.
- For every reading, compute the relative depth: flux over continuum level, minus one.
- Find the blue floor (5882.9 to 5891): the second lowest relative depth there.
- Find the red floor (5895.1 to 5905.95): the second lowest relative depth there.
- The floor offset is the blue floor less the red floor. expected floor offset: 0.01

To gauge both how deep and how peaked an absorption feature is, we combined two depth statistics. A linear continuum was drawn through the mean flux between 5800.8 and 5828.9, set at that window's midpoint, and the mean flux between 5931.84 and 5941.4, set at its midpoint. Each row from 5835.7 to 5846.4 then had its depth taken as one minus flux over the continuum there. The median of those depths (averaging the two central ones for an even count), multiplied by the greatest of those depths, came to -0.0009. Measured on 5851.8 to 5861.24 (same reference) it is 0.0012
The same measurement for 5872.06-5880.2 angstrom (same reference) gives 0.0058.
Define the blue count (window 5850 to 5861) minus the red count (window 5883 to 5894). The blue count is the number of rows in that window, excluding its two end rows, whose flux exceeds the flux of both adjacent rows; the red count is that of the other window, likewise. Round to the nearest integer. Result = 2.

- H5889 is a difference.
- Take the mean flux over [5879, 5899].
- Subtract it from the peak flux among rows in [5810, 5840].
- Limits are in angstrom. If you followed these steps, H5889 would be 11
